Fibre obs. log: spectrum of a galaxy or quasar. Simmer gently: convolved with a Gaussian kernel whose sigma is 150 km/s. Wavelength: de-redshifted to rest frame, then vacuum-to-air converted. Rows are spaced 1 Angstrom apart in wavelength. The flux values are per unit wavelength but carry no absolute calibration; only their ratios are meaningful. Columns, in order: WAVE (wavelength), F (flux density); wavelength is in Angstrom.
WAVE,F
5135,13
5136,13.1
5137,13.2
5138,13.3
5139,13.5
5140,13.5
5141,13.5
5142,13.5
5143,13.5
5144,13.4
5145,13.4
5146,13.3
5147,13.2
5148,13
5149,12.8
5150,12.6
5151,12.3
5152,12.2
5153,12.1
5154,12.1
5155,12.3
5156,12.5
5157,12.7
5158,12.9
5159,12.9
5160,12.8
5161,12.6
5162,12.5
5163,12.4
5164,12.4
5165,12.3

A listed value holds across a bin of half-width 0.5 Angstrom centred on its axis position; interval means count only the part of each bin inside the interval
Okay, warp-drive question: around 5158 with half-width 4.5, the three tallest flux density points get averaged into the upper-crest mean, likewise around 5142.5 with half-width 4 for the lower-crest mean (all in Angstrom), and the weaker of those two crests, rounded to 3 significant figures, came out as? 12.9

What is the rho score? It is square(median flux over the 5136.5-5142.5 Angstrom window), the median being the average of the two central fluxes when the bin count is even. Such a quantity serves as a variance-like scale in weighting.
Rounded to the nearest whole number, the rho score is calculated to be 182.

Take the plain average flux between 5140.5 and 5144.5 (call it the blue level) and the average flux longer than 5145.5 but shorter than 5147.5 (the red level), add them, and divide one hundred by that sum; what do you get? 3.74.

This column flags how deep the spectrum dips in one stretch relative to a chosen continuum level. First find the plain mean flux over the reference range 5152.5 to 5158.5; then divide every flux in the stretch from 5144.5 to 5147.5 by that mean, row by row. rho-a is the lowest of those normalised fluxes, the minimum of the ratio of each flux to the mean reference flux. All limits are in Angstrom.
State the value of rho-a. 1.06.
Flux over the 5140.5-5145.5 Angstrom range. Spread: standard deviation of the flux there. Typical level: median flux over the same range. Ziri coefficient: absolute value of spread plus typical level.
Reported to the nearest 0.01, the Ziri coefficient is 13.55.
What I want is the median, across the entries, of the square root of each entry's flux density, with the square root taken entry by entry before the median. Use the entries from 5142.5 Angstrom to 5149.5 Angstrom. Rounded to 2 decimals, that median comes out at 3.65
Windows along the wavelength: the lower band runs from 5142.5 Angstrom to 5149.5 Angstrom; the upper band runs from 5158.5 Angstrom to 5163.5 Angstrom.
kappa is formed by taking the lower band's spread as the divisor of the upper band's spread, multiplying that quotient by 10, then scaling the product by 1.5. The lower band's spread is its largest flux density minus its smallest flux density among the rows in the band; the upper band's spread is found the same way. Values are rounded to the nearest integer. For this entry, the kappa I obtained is 11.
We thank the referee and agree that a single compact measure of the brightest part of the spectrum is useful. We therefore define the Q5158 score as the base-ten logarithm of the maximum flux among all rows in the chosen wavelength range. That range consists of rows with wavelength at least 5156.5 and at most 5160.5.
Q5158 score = 1.11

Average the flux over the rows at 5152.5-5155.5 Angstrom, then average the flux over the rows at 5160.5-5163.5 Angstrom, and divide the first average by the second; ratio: 0.97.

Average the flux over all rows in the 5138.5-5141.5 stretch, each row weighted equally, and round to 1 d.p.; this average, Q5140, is 13.5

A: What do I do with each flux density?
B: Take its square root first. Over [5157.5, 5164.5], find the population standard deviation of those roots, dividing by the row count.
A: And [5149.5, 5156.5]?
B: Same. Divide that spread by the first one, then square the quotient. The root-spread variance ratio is 0.8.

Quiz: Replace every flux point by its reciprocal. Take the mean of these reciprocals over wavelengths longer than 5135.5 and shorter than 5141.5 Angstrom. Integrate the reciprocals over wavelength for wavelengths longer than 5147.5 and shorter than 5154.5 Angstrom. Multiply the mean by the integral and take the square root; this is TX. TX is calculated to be 0.21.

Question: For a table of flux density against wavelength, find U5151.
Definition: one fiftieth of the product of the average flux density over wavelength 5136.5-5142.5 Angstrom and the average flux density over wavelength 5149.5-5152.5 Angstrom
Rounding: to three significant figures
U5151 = 3.32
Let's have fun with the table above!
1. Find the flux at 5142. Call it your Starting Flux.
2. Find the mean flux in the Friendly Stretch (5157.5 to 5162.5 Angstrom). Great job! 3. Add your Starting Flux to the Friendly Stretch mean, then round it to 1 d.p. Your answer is 26.2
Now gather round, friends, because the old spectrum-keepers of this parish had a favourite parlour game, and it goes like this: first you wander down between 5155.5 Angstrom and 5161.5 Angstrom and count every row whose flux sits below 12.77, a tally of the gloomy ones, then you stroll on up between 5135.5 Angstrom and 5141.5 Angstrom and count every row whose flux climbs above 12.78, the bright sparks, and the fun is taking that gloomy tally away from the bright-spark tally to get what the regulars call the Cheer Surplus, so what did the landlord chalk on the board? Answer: 3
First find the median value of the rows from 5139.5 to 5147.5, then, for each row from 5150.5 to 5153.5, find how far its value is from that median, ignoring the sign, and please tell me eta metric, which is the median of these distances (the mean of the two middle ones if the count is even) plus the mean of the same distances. 2.5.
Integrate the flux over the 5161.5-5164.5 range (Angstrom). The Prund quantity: 37.3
